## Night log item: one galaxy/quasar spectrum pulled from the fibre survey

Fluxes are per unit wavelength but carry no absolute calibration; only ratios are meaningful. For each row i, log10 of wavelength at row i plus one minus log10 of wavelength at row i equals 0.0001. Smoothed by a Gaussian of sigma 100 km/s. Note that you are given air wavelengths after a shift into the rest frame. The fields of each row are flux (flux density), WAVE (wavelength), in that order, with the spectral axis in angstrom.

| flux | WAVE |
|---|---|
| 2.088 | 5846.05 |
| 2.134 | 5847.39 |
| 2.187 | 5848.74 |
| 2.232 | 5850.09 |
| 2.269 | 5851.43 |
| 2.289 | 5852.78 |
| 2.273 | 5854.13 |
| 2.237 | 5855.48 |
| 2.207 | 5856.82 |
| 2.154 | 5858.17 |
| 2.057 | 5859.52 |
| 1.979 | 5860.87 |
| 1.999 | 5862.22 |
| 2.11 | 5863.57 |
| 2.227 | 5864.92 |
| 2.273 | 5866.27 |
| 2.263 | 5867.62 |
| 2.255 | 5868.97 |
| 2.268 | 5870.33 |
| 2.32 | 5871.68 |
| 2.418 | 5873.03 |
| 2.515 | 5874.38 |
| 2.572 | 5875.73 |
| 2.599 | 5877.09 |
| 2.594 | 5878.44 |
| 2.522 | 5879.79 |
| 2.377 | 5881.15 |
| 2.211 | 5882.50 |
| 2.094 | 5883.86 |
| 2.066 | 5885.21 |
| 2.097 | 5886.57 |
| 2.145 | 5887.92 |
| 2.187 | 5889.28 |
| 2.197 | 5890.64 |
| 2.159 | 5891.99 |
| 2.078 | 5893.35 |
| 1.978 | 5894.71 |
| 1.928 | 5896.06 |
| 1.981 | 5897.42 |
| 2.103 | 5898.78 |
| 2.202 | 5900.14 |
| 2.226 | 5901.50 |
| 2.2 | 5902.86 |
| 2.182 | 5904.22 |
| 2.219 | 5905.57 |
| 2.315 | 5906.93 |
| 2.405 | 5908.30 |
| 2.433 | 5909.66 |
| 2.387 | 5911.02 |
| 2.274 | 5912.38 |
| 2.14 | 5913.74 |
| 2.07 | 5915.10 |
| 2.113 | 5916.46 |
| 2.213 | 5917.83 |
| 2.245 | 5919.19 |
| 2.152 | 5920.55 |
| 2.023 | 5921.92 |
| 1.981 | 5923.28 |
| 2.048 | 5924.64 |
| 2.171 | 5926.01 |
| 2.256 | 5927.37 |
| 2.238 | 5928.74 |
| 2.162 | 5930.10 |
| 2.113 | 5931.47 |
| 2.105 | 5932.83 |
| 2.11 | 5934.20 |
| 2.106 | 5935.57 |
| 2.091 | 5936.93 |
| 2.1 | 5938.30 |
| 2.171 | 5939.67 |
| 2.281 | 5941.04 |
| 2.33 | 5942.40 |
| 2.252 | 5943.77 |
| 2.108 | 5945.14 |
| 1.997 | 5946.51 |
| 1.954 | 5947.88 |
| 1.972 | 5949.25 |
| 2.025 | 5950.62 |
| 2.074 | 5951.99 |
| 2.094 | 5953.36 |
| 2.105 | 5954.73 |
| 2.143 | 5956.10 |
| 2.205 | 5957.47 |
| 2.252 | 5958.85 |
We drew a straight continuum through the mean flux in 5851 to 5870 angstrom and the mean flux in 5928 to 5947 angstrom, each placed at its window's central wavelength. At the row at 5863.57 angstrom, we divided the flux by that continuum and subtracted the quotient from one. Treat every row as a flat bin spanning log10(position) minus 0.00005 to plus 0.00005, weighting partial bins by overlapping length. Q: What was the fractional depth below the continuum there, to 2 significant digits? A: 0.034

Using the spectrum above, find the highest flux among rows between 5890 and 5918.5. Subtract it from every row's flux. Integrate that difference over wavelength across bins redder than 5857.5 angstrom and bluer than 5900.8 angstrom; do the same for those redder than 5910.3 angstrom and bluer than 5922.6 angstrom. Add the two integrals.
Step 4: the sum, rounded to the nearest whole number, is -12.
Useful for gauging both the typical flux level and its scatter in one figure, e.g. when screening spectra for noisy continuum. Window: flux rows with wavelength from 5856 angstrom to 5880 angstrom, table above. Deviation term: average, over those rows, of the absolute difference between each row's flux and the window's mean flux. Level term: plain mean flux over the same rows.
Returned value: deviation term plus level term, 2.46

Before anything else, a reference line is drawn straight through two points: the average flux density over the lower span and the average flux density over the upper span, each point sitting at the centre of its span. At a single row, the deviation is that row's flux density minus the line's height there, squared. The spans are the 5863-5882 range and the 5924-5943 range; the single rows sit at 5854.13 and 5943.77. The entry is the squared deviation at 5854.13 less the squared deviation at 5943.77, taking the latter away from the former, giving 0.014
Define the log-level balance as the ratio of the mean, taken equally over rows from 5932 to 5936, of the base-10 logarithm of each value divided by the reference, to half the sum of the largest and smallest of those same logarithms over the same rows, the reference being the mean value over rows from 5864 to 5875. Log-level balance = 1.00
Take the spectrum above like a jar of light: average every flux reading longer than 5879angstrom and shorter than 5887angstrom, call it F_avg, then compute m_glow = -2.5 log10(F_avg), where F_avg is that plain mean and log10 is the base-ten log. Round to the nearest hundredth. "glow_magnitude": -0.87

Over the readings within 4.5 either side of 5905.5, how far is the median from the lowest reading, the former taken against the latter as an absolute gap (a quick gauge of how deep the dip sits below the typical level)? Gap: 0.04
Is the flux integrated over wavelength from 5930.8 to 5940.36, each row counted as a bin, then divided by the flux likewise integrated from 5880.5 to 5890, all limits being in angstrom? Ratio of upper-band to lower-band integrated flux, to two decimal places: 0.98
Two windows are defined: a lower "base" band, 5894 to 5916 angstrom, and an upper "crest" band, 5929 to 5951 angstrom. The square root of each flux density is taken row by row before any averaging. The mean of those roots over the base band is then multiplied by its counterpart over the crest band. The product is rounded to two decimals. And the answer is 2.15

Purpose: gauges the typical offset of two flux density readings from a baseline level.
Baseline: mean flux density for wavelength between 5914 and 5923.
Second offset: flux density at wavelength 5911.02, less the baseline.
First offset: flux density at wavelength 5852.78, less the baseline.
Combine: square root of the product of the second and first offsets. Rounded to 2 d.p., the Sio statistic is 0.20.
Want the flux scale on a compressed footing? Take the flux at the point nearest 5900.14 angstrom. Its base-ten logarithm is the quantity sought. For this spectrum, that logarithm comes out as 0.343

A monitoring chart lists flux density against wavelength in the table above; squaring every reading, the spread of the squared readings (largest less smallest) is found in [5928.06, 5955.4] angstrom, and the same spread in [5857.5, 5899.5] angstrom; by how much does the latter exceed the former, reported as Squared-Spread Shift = 1.4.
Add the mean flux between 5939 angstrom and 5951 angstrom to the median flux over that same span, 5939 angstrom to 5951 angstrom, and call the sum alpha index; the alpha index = 4.23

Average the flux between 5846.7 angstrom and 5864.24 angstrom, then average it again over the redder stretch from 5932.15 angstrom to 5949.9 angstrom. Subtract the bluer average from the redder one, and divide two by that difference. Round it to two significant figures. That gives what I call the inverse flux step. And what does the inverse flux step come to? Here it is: -47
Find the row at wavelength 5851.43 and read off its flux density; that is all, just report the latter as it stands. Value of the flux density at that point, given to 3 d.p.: 2.269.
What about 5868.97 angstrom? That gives 2.255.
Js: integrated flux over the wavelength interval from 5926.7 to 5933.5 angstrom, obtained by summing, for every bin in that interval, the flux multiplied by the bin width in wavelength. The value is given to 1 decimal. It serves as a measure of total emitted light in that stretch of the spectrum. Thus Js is 14.8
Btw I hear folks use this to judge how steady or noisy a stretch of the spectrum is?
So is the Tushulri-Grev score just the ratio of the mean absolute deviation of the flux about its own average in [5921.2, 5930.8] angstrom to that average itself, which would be 0.044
